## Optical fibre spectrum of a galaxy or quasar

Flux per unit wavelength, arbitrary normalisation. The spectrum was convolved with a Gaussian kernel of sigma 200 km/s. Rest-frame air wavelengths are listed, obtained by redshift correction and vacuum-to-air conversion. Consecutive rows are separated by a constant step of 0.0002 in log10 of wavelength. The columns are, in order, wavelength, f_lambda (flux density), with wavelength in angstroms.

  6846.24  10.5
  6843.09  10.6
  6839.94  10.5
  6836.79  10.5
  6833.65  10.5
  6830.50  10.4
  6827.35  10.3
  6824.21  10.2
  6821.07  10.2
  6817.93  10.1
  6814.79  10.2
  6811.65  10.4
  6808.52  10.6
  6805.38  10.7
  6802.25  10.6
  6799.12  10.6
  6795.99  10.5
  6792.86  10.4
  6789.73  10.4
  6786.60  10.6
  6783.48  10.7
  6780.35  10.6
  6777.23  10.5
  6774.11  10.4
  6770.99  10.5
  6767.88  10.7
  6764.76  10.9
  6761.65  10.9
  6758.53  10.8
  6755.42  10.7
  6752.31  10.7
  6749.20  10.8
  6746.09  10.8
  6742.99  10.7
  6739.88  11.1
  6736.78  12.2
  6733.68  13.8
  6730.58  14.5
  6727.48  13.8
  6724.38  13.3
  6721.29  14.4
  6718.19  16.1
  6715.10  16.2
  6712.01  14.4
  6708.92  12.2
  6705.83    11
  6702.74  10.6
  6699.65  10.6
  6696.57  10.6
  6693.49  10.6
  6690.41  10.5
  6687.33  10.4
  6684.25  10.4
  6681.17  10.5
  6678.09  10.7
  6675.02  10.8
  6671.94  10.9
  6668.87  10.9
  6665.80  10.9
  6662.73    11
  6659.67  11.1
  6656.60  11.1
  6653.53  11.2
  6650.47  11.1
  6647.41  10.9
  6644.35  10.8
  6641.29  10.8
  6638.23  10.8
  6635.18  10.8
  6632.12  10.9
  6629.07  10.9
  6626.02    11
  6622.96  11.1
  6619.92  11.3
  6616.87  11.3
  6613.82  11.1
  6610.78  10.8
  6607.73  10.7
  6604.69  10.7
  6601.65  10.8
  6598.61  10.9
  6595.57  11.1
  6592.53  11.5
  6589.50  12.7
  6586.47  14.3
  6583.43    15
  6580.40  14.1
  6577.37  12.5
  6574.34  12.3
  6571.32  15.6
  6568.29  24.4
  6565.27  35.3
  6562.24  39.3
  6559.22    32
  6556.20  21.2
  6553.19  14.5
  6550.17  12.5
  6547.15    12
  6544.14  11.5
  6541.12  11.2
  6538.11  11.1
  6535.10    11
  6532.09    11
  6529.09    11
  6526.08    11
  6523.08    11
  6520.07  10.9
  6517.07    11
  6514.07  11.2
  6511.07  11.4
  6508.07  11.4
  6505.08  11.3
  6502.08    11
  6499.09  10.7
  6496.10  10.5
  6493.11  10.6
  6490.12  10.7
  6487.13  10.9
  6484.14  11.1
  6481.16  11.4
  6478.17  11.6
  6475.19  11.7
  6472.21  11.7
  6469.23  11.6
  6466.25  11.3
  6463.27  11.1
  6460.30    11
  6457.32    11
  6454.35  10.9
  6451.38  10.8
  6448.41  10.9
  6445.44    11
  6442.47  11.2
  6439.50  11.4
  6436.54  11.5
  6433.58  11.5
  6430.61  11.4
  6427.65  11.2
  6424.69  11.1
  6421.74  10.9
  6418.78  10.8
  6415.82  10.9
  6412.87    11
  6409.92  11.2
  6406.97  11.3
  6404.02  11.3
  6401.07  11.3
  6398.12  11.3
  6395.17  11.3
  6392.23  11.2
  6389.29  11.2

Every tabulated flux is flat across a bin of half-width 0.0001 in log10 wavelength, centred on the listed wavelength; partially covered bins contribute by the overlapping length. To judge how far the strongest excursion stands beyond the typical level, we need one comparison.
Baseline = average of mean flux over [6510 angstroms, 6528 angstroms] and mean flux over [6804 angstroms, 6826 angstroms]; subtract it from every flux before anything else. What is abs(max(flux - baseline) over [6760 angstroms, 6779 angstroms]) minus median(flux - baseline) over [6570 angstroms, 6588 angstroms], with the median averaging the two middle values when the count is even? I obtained -3.3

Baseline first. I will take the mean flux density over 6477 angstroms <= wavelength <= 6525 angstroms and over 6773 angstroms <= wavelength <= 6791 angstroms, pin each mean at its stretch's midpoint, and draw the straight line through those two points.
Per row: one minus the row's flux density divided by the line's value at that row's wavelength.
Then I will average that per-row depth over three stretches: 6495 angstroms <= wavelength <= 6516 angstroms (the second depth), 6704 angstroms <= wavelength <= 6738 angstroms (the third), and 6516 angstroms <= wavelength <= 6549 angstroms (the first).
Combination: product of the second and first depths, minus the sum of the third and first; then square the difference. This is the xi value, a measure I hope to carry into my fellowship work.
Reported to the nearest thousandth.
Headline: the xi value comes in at 0.098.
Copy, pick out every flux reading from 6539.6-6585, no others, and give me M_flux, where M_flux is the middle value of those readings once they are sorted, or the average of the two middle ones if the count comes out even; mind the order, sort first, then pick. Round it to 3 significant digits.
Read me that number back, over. 14.5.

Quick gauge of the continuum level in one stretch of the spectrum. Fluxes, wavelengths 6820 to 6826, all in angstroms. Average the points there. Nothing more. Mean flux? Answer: 10.2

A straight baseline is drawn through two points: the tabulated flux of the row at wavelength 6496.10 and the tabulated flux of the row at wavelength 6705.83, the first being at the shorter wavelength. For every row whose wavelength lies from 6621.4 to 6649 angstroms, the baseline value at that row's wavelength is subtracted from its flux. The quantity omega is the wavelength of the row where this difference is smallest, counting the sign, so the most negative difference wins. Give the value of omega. 6644.35 angstroms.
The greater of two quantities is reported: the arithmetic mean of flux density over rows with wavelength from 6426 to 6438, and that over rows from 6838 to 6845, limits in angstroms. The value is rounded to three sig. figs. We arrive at 11.4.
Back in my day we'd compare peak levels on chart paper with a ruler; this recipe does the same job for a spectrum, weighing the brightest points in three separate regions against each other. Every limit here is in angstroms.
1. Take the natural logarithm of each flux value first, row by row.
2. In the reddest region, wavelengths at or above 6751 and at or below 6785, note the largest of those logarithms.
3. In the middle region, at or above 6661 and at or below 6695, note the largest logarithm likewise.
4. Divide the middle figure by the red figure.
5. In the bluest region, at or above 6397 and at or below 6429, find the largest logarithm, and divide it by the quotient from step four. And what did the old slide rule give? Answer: 2.42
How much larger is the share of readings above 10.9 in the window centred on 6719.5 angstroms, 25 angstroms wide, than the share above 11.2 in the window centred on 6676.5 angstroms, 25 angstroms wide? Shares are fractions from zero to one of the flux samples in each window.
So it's 1.0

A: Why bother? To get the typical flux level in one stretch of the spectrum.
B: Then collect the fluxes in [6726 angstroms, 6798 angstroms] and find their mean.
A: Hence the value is 11.2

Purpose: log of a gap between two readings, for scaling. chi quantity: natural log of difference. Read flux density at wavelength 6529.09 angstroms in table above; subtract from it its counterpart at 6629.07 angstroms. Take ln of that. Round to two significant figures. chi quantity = -2.3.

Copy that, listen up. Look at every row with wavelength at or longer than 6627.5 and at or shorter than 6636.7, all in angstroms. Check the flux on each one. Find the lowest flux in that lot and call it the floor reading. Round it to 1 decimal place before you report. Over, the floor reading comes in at 10.8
